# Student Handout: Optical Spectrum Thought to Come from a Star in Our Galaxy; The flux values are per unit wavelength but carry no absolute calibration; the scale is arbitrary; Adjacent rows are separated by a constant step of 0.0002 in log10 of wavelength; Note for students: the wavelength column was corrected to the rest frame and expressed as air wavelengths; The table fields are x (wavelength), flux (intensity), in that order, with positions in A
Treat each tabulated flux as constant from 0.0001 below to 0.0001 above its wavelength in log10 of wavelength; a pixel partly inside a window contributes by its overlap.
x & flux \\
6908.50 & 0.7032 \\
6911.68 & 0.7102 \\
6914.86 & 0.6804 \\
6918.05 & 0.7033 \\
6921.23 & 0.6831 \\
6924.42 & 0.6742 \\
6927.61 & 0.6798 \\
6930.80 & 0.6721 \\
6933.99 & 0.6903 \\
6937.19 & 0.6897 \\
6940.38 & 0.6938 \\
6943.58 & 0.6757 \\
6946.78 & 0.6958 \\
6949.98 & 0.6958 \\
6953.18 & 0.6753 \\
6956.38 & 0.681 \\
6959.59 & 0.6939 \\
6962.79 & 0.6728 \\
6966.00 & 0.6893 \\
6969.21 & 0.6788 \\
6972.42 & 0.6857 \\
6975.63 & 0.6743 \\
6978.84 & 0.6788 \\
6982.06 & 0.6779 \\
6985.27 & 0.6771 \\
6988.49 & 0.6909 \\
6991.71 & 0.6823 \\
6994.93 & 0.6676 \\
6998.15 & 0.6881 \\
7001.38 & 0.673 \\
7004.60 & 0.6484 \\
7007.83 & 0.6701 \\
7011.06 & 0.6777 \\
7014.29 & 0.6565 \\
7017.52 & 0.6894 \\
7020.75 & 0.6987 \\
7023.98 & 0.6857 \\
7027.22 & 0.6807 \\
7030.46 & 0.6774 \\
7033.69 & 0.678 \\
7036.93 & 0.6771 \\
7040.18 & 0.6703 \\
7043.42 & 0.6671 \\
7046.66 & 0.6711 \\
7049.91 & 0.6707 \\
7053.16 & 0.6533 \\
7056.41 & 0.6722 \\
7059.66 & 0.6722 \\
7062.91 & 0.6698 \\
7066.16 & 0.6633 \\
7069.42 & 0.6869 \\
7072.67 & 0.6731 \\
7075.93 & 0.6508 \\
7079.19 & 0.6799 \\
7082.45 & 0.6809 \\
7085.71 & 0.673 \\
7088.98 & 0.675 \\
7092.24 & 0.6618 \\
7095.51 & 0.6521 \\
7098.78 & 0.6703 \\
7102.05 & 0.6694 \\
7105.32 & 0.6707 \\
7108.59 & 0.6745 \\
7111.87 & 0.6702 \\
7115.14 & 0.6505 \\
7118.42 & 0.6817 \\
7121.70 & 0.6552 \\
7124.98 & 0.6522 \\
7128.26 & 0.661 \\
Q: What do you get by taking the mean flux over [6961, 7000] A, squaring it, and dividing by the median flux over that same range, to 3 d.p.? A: 0.682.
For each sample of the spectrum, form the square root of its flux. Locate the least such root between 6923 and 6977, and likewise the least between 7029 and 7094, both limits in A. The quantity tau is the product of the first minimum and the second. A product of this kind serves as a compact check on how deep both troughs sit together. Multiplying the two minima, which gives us 0.6614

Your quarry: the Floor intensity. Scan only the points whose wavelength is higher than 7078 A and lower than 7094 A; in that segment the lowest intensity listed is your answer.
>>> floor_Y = 0.6618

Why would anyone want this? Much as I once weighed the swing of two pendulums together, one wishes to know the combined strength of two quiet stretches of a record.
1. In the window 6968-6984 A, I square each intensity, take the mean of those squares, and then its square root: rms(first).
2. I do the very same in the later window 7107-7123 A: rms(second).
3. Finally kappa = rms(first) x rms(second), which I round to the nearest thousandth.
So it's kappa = 0.453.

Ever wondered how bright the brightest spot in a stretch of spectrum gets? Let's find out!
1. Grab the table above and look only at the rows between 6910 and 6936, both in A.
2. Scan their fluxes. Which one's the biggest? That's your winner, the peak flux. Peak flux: 0.7102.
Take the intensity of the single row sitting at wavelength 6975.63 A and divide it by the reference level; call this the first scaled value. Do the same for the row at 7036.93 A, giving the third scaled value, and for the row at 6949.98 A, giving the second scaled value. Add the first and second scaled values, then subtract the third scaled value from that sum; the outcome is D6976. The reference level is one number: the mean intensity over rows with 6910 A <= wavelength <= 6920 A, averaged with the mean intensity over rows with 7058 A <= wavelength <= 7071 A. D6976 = 1.011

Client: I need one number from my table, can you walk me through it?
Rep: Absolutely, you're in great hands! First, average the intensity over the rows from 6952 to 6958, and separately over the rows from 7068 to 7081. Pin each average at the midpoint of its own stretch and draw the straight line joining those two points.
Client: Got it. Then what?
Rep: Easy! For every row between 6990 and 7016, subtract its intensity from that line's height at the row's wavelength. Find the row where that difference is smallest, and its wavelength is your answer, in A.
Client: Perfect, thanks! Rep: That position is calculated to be 6998.15 A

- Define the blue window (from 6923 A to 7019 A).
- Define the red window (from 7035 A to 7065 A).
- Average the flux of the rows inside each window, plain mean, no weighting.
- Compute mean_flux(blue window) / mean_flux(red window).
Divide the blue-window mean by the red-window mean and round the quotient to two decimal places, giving 1.02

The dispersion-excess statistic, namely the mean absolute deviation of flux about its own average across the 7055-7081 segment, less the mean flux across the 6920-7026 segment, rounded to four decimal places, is -0.6734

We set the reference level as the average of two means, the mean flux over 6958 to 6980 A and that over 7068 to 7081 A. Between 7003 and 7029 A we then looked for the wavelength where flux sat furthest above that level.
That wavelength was 7020.75 A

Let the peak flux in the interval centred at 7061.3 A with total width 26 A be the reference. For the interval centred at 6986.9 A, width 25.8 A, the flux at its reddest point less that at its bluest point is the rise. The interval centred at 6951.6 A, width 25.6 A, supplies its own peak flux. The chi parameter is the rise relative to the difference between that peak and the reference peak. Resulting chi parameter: 1.55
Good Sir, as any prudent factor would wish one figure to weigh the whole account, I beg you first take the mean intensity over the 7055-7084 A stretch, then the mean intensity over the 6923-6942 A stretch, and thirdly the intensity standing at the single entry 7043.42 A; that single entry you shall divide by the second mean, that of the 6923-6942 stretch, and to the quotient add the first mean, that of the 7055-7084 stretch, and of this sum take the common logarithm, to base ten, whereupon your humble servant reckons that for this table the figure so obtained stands 0.217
